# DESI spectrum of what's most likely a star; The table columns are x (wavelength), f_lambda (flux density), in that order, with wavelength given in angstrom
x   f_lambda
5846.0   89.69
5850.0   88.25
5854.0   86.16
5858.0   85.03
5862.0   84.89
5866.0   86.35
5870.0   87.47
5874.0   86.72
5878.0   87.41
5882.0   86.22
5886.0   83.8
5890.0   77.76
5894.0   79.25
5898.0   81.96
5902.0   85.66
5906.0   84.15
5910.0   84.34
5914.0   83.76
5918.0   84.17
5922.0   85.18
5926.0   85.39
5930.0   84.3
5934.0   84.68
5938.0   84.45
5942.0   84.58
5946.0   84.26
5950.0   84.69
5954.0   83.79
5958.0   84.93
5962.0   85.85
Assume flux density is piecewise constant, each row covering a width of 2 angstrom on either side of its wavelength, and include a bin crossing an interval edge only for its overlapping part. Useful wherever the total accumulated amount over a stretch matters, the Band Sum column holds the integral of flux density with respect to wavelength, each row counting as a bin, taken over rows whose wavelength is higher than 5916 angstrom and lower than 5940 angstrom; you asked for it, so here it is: 2033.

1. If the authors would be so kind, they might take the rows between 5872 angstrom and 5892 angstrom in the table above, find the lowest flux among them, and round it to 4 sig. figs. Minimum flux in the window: 77.76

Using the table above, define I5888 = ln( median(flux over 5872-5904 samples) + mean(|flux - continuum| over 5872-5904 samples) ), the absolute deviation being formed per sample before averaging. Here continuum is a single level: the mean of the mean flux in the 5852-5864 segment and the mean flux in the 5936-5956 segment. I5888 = 4.47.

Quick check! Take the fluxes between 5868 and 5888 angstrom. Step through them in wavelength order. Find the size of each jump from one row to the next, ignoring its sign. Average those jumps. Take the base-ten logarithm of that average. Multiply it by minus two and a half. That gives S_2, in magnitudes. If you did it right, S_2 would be -0.3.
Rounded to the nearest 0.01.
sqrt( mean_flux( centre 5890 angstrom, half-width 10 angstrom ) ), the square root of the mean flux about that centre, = 9.04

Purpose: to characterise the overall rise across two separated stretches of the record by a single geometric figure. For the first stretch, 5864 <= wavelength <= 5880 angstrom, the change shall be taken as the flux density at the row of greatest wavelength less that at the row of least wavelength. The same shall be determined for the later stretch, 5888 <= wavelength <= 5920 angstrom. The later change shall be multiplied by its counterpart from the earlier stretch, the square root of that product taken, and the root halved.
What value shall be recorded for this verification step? 1.3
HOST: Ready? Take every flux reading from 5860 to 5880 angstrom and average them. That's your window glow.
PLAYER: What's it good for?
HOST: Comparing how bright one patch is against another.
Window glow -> 86.6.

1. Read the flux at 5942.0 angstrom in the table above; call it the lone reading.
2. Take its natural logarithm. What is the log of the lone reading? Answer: 4.44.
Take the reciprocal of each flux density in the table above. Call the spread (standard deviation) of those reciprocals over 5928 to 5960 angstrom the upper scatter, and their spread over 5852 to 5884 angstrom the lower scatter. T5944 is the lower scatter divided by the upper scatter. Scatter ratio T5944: 2.6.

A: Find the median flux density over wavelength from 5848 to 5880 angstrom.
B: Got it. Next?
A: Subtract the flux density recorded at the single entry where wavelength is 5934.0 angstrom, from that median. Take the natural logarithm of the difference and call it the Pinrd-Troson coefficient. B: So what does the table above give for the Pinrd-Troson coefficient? 0.6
